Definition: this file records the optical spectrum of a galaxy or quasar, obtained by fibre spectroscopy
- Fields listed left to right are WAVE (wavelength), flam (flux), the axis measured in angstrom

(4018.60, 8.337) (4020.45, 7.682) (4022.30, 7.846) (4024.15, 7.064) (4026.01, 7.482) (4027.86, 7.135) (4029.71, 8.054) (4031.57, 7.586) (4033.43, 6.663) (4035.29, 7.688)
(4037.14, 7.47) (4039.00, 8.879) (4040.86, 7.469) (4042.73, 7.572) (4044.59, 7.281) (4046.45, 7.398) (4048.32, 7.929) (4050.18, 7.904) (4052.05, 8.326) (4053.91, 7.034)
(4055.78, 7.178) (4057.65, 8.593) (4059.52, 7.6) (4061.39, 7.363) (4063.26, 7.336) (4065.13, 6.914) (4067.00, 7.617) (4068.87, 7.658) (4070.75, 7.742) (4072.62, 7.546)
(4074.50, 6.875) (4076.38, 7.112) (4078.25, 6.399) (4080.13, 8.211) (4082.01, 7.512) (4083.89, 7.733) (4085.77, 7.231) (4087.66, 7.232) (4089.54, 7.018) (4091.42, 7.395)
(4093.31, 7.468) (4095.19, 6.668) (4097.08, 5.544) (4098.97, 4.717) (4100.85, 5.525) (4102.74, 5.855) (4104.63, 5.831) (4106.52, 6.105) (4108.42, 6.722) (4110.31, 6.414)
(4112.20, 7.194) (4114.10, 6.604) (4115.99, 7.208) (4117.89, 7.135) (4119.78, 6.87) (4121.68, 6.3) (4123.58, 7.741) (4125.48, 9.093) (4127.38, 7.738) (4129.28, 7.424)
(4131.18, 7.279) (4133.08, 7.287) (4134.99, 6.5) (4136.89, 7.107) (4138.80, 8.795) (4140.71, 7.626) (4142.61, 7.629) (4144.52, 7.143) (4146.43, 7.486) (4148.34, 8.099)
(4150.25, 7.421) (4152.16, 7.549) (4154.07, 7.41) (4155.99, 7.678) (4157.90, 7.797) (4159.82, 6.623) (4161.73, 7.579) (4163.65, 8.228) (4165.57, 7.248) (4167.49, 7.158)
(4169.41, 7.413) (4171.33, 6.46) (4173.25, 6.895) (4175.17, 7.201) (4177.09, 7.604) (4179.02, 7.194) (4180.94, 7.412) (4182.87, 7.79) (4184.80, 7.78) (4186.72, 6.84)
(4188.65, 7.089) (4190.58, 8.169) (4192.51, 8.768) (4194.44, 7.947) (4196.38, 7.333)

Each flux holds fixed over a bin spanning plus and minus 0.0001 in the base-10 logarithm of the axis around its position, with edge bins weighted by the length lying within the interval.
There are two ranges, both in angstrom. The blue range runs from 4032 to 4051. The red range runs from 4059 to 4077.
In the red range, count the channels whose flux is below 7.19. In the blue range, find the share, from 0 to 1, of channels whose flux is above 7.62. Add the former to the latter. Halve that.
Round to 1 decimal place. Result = 1.7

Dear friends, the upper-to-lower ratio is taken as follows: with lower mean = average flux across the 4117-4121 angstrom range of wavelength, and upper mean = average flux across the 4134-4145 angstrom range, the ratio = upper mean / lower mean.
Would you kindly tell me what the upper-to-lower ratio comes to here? 1.07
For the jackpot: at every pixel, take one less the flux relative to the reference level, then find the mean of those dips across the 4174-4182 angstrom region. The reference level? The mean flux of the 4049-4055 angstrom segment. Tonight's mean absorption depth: 0.052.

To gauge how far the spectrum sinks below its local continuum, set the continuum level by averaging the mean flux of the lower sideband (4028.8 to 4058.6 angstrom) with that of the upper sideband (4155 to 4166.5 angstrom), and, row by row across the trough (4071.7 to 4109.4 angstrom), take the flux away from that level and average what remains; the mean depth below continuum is 0.9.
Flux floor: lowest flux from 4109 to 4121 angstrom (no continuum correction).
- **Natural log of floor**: 1.86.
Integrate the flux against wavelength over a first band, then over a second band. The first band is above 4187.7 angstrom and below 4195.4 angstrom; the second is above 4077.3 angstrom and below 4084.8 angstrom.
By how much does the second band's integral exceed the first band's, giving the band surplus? -5.6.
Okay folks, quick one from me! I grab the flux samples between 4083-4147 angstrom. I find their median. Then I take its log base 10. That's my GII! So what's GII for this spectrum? 0.855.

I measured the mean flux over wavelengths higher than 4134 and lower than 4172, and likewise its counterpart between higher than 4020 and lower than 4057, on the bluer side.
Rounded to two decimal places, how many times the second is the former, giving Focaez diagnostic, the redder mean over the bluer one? 0.98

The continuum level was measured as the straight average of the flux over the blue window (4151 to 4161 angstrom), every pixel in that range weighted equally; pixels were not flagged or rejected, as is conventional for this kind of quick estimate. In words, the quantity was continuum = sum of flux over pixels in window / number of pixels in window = 7.4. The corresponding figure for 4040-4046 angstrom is 7.4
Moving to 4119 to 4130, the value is 7.5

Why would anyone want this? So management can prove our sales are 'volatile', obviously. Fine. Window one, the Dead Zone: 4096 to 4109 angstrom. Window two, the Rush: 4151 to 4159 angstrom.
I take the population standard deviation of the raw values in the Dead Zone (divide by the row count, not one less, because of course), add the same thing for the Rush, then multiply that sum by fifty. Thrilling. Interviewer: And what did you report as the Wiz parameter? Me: 36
